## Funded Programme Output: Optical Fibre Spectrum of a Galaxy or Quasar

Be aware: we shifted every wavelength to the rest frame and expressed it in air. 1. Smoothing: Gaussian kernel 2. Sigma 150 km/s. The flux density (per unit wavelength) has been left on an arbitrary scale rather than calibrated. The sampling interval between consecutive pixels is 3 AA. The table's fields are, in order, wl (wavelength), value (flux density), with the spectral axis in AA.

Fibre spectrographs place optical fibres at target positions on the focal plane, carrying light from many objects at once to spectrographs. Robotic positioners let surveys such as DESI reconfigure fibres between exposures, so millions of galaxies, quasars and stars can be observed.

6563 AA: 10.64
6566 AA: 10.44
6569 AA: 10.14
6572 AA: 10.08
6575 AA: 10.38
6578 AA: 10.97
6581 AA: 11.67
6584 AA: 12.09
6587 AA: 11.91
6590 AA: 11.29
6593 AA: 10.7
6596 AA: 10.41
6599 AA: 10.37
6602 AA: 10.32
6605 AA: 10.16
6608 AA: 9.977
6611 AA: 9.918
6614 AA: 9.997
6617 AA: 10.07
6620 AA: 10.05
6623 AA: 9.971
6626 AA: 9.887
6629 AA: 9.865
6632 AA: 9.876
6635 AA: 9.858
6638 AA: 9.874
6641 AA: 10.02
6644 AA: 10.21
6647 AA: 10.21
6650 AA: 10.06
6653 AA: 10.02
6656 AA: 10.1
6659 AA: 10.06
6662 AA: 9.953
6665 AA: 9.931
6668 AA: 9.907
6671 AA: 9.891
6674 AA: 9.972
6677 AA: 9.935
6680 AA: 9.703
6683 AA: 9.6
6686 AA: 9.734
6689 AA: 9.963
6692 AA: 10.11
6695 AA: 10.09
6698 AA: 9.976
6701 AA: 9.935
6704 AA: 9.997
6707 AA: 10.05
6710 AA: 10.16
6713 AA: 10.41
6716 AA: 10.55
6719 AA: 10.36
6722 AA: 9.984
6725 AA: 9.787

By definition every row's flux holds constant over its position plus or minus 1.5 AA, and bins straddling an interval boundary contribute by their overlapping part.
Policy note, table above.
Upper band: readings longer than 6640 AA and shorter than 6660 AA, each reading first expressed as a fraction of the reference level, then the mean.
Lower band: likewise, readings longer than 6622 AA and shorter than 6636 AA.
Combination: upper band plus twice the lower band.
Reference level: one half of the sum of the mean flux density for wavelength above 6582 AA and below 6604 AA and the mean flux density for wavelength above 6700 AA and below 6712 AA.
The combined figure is 2.84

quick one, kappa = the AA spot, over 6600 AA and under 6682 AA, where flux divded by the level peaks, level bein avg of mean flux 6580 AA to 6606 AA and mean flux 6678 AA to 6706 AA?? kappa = 6602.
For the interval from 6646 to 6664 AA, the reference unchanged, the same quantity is 6647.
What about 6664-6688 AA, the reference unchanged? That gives 6674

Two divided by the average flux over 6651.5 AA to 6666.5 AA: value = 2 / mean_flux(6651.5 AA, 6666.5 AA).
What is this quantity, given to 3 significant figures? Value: 0.200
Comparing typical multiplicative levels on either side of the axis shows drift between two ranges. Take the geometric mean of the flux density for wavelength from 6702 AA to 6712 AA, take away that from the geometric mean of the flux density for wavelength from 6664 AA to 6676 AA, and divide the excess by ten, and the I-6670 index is -0.014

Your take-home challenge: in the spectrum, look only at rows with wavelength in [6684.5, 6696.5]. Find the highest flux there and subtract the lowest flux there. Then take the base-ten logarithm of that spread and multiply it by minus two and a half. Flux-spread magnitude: 1.1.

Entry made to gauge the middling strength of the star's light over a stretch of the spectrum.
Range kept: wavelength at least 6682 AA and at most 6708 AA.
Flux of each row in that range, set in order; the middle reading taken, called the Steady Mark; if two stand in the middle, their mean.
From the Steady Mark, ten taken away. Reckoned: -0.02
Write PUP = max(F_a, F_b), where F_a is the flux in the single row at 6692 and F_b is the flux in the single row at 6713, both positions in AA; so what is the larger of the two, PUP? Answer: 10.4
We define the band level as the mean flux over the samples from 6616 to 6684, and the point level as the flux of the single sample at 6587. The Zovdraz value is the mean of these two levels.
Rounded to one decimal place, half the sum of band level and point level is 10.9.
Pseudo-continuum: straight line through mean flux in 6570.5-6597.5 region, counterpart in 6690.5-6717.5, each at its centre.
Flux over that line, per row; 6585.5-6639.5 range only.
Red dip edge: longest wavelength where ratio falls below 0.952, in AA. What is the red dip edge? 6638 AA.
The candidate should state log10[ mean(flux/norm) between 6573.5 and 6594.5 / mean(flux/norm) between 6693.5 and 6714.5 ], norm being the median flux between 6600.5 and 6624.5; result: 0.049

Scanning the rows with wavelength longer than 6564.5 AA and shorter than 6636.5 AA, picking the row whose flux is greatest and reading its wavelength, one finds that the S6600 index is 6584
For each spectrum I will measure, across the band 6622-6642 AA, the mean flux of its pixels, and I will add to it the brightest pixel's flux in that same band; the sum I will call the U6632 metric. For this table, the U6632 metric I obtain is 19.9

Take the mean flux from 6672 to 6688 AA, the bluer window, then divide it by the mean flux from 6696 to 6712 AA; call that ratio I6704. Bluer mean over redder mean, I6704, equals 0.98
